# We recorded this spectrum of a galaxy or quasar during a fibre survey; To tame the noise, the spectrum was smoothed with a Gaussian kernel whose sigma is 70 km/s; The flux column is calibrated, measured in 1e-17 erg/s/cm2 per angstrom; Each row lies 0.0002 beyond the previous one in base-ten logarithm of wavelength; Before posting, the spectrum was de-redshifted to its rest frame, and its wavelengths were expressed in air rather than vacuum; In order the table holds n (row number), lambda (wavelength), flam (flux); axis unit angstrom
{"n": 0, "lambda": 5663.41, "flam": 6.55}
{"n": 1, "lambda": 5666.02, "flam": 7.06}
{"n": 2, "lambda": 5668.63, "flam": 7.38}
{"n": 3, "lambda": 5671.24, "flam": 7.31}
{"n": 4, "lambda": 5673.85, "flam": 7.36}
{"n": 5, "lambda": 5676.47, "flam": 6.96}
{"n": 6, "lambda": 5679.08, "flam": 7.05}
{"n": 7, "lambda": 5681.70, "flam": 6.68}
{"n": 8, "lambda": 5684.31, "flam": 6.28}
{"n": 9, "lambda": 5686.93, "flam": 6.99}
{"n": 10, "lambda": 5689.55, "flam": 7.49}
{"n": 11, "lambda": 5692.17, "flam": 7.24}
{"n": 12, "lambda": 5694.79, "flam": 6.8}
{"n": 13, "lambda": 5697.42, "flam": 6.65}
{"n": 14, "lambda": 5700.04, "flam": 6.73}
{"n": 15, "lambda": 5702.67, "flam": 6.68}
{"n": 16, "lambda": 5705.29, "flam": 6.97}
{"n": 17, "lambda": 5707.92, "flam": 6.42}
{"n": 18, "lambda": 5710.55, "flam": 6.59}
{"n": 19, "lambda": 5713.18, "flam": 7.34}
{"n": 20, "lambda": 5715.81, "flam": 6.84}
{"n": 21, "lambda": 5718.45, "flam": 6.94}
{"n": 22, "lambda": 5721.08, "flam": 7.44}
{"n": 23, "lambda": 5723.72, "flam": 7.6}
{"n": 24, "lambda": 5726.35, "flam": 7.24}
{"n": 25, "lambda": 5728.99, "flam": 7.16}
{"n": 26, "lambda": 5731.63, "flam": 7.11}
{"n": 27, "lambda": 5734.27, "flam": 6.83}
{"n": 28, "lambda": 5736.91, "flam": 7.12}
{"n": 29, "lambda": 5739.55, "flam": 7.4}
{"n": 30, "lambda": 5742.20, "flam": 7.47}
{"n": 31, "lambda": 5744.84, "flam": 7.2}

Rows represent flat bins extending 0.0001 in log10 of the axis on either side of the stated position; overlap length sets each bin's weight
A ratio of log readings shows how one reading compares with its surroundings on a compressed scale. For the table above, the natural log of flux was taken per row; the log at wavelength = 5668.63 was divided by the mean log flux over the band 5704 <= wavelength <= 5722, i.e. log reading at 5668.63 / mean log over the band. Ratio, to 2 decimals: 1.03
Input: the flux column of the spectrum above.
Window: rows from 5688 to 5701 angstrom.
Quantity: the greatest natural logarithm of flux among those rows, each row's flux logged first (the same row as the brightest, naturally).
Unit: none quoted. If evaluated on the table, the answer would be 2.01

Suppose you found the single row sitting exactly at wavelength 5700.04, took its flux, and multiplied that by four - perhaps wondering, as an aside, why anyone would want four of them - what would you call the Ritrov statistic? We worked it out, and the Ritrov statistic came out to 26.9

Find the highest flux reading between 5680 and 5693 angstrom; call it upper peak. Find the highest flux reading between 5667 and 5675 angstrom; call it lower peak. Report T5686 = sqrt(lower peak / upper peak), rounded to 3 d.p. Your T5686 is 0.993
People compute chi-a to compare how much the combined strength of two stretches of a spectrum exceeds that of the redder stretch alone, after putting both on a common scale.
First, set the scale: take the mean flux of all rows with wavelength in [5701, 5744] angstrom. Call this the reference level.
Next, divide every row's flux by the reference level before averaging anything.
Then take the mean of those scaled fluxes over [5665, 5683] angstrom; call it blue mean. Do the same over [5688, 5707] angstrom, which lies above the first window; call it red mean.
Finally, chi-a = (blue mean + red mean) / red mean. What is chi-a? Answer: 2.03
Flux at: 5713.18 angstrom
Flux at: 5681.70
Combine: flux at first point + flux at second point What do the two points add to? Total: 14.0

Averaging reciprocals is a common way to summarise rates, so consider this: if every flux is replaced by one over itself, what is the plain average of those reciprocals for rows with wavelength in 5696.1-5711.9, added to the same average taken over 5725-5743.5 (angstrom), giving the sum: 0.289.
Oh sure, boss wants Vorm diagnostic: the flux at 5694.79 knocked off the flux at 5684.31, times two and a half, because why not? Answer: -1.3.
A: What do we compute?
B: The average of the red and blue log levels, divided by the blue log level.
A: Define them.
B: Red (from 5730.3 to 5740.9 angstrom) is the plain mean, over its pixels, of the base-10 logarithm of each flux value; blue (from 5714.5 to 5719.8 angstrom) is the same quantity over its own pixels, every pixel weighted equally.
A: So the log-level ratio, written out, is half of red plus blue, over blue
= 1.01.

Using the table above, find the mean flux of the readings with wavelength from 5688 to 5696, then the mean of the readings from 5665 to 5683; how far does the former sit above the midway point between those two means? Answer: 0.03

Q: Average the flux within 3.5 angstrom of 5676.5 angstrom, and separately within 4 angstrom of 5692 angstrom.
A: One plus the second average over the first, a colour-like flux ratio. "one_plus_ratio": 2.01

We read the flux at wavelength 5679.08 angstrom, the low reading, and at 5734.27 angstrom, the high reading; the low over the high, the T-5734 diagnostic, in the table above 1.032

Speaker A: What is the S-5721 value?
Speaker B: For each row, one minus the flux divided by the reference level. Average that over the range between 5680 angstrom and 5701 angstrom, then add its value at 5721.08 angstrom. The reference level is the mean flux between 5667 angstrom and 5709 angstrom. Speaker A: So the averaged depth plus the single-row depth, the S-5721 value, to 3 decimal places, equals -0.061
